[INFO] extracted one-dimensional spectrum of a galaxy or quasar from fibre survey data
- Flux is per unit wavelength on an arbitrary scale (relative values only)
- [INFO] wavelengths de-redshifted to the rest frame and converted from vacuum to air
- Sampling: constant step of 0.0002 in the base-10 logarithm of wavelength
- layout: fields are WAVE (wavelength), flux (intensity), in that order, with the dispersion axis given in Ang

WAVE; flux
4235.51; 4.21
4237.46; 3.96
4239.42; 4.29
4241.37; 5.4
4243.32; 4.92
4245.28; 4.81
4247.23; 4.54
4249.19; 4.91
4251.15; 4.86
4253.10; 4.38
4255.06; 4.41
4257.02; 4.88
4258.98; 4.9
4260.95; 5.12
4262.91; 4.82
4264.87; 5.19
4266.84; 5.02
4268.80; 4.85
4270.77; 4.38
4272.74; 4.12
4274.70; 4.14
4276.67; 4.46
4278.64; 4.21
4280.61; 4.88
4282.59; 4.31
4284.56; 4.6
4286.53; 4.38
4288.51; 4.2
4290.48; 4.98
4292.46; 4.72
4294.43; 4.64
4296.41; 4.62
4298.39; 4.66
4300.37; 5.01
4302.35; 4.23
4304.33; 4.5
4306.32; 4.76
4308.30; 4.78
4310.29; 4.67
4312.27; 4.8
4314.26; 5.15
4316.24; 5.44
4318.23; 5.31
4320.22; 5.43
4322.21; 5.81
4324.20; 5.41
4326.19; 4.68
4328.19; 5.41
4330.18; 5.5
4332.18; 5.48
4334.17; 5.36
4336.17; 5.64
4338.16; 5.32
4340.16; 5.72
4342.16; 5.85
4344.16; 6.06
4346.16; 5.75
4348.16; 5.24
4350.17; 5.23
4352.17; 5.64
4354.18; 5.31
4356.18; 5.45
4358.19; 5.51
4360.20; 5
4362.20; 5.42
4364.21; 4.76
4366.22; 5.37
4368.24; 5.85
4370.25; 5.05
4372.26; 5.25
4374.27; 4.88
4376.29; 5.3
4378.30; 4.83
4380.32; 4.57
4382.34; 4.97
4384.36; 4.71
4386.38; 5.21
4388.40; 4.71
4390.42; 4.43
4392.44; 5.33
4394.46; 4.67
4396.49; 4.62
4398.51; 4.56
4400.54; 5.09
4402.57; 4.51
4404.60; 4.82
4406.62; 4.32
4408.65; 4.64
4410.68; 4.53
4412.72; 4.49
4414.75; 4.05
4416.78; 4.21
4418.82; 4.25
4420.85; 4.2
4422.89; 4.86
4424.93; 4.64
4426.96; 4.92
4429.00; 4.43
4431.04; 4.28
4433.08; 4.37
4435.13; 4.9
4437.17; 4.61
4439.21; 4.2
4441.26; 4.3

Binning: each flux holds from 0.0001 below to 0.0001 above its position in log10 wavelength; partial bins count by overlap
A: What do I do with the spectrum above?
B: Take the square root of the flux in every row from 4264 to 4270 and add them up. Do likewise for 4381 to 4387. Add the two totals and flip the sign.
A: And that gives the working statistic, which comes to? -13.4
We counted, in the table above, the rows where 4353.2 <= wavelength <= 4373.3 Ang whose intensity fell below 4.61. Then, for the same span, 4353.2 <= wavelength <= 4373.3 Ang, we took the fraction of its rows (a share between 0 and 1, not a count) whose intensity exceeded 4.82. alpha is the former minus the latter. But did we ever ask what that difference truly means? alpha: -1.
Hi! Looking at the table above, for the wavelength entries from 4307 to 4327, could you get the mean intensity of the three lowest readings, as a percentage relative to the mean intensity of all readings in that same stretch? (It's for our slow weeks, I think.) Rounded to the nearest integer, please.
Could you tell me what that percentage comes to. 91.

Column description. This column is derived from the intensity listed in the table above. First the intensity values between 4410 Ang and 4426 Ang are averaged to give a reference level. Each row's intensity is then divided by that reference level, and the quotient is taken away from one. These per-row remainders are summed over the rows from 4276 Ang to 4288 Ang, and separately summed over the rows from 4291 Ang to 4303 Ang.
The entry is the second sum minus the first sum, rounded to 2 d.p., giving -0.24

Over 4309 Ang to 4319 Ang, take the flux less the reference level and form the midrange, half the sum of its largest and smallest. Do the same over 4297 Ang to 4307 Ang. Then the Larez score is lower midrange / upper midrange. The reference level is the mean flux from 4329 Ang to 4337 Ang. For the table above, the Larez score 2.0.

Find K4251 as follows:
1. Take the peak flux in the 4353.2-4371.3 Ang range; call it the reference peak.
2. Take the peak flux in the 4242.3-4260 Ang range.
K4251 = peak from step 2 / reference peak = 0.84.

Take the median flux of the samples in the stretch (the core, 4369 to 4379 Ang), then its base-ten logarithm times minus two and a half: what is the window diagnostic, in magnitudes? -1.76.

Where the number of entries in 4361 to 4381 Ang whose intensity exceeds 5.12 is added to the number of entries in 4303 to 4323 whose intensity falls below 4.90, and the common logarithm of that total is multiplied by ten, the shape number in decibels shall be 10.0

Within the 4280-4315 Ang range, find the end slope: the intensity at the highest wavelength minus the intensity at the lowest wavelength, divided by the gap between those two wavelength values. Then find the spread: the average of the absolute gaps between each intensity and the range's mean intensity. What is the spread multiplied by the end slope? 0.0016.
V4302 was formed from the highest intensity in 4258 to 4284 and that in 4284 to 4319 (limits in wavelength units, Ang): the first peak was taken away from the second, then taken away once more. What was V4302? -4.94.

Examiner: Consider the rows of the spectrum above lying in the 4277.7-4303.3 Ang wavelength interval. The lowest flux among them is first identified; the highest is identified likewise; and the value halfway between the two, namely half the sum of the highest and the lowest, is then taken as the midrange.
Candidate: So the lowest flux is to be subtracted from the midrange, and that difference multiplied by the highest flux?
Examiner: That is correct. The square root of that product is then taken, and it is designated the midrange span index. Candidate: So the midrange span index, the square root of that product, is 1.4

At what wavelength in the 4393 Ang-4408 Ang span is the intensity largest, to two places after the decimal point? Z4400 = 4400.54 Ang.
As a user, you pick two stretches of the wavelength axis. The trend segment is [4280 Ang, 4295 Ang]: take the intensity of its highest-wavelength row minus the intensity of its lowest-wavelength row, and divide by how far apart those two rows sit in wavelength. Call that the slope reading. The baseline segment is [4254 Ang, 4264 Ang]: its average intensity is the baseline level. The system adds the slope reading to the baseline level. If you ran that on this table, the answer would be 4.81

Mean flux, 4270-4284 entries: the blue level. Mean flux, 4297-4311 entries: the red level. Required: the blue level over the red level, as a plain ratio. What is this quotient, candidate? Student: 0.94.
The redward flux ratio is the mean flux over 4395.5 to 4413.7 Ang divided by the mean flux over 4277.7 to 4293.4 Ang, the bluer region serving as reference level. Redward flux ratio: 1.02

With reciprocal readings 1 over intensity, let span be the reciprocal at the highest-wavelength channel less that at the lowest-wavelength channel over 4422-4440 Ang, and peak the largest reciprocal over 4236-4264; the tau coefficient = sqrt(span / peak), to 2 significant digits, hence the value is 0.36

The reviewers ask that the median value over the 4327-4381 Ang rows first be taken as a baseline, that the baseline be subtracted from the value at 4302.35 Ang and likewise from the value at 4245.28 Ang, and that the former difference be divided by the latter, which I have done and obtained 2.0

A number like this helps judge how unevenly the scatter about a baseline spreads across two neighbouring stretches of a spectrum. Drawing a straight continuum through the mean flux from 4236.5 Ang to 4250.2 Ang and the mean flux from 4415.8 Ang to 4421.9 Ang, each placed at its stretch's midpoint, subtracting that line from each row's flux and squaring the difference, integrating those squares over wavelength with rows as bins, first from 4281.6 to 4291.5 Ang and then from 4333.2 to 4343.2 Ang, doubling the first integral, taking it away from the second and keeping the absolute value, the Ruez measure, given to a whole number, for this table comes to 12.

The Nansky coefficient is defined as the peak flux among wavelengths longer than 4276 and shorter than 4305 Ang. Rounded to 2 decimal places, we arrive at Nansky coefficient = 5.01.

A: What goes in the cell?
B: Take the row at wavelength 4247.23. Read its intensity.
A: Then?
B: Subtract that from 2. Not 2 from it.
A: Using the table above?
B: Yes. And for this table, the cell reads -2.5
